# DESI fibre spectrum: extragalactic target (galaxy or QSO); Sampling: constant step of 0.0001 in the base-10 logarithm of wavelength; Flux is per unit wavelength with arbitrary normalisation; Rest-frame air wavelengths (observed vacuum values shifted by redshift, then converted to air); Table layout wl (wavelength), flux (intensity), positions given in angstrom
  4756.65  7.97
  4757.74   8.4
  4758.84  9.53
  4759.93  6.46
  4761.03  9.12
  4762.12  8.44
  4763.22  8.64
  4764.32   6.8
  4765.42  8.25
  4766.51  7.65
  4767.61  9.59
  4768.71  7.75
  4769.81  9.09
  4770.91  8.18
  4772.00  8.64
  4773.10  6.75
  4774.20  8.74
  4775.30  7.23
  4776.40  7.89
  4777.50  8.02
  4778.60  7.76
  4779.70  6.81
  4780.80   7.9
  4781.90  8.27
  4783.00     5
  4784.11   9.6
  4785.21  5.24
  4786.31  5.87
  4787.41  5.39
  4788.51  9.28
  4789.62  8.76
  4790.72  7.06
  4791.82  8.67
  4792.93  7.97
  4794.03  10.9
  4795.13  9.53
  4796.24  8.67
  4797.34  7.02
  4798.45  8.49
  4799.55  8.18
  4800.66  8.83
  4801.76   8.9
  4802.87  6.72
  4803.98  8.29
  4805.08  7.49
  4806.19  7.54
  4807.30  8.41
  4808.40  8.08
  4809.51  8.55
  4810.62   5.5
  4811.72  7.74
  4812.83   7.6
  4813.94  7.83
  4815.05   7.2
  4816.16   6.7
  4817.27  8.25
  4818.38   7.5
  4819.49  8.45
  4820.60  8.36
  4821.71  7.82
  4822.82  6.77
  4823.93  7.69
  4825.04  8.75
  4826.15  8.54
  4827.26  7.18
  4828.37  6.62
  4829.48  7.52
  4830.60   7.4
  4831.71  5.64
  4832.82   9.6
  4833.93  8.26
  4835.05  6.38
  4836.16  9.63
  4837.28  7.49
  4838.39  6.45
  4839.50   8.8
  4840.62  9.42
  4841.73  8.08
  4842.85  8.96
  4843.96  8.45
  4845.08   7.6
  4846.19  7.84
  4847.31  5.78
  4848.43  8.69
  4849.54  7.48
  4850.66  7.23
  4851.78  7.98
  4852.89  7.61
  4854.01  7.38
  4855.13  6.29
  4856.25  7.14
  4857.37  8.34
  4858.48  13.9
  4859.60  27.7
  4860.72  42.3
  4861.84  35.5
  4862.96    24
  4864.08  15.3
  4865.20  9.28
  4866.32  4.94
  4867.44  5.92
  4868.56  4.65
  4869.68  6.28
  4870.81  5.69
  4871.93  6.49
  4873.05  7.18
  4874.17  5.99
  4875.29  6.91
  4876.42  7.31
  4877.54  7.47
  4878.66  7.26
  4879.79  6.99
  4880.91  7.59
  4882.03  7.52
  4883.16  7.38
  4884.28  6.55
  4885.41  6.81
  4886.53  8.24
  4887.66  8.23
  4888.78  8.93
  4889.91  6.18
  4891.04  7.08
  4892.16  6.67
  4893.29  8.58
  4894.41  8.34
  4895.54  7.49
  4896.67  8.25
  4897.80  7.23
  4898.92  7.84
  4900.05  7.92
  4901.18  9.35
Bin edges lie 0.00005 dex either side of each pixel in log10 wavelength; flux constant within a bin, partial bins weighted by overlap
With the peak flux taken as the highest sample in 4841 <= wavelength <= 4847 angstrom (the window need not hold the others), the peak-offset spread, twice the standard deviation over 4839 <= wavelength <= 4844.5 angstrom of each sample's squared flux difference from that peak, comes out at 1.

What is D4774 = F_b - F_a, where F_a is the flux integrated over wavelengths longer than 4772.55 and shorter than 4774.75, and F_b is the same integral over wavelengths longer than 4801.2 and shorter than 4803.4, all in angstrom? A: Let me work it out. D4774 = 0.2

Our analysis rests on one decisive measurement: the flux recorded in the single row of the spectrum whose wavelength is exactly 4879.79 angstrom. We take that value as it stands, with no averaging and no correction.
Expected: 6.99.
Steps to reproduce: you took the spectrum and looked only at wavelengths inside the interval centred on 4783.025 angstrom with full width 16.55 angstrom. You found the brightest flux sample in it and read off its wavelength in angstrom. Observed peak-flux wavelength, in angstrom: 4784.11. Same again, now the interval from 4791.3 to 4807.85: 4794.03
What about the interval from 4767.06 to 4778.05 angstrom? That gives 4767.61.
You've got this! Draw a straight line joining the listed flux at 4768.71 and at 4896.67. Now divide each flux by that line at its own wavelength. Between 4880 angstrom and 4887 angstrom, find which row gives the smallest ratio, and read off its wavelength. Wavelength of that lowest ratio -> 4884.28 angstrom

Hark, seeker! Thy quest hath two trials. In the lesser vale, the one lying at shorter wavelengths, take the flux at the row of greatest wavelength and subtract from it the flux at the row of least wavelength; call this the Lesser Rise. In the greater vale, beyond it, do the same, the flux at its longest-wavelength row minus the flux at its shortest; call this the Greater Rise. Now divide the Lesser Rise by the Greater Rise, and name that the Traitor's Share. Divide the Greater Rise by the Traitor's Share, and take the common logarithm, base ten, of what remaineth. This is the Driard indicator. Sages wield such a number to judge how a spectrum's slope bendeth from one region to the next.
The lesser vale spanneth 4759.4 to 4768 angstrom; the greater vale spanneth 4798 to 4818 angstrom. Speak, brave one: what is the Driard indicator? -1.7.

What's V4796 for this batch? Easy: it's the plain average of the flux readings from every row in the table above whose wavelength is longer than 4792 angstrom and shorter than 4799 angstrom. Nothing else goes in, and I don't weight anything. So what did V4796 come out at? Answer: 8.8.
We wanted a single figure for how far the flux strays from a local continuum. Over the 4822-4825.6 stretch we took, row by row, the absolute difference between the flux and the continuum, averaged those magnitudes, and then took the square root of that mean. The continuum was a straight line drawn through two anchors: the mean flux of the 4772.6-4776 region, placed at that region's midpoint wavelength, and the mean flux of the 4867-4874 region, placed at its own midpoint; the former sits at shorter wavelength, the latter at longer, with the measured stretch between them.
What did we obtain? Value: 0.99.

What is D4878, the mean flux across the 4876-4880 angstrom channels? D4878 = 7.3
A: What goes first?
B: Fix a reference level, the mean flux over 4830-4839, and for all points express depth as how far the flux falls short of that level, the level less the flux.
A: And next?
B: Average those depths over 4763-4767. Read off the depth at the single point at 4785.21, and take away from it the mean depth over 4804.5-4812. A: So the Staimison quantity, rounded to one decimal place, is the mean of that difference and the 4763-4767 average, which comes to 1.1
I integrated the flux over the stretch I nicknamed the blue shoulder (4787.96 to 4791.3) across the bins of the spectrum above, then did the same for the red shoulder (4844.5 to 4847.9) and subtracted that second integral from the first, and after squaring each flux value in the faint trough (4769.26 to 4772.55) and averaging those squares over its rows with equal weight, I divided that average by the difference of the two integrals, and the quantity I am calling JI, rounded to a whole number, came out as 19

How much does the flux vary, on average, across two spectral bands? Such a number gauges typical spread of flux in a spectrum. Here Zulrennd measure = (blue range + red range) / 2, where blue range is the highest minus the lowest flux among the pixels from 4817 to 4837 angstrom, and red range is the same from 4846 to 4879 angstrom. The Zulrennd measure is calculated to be 20.8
